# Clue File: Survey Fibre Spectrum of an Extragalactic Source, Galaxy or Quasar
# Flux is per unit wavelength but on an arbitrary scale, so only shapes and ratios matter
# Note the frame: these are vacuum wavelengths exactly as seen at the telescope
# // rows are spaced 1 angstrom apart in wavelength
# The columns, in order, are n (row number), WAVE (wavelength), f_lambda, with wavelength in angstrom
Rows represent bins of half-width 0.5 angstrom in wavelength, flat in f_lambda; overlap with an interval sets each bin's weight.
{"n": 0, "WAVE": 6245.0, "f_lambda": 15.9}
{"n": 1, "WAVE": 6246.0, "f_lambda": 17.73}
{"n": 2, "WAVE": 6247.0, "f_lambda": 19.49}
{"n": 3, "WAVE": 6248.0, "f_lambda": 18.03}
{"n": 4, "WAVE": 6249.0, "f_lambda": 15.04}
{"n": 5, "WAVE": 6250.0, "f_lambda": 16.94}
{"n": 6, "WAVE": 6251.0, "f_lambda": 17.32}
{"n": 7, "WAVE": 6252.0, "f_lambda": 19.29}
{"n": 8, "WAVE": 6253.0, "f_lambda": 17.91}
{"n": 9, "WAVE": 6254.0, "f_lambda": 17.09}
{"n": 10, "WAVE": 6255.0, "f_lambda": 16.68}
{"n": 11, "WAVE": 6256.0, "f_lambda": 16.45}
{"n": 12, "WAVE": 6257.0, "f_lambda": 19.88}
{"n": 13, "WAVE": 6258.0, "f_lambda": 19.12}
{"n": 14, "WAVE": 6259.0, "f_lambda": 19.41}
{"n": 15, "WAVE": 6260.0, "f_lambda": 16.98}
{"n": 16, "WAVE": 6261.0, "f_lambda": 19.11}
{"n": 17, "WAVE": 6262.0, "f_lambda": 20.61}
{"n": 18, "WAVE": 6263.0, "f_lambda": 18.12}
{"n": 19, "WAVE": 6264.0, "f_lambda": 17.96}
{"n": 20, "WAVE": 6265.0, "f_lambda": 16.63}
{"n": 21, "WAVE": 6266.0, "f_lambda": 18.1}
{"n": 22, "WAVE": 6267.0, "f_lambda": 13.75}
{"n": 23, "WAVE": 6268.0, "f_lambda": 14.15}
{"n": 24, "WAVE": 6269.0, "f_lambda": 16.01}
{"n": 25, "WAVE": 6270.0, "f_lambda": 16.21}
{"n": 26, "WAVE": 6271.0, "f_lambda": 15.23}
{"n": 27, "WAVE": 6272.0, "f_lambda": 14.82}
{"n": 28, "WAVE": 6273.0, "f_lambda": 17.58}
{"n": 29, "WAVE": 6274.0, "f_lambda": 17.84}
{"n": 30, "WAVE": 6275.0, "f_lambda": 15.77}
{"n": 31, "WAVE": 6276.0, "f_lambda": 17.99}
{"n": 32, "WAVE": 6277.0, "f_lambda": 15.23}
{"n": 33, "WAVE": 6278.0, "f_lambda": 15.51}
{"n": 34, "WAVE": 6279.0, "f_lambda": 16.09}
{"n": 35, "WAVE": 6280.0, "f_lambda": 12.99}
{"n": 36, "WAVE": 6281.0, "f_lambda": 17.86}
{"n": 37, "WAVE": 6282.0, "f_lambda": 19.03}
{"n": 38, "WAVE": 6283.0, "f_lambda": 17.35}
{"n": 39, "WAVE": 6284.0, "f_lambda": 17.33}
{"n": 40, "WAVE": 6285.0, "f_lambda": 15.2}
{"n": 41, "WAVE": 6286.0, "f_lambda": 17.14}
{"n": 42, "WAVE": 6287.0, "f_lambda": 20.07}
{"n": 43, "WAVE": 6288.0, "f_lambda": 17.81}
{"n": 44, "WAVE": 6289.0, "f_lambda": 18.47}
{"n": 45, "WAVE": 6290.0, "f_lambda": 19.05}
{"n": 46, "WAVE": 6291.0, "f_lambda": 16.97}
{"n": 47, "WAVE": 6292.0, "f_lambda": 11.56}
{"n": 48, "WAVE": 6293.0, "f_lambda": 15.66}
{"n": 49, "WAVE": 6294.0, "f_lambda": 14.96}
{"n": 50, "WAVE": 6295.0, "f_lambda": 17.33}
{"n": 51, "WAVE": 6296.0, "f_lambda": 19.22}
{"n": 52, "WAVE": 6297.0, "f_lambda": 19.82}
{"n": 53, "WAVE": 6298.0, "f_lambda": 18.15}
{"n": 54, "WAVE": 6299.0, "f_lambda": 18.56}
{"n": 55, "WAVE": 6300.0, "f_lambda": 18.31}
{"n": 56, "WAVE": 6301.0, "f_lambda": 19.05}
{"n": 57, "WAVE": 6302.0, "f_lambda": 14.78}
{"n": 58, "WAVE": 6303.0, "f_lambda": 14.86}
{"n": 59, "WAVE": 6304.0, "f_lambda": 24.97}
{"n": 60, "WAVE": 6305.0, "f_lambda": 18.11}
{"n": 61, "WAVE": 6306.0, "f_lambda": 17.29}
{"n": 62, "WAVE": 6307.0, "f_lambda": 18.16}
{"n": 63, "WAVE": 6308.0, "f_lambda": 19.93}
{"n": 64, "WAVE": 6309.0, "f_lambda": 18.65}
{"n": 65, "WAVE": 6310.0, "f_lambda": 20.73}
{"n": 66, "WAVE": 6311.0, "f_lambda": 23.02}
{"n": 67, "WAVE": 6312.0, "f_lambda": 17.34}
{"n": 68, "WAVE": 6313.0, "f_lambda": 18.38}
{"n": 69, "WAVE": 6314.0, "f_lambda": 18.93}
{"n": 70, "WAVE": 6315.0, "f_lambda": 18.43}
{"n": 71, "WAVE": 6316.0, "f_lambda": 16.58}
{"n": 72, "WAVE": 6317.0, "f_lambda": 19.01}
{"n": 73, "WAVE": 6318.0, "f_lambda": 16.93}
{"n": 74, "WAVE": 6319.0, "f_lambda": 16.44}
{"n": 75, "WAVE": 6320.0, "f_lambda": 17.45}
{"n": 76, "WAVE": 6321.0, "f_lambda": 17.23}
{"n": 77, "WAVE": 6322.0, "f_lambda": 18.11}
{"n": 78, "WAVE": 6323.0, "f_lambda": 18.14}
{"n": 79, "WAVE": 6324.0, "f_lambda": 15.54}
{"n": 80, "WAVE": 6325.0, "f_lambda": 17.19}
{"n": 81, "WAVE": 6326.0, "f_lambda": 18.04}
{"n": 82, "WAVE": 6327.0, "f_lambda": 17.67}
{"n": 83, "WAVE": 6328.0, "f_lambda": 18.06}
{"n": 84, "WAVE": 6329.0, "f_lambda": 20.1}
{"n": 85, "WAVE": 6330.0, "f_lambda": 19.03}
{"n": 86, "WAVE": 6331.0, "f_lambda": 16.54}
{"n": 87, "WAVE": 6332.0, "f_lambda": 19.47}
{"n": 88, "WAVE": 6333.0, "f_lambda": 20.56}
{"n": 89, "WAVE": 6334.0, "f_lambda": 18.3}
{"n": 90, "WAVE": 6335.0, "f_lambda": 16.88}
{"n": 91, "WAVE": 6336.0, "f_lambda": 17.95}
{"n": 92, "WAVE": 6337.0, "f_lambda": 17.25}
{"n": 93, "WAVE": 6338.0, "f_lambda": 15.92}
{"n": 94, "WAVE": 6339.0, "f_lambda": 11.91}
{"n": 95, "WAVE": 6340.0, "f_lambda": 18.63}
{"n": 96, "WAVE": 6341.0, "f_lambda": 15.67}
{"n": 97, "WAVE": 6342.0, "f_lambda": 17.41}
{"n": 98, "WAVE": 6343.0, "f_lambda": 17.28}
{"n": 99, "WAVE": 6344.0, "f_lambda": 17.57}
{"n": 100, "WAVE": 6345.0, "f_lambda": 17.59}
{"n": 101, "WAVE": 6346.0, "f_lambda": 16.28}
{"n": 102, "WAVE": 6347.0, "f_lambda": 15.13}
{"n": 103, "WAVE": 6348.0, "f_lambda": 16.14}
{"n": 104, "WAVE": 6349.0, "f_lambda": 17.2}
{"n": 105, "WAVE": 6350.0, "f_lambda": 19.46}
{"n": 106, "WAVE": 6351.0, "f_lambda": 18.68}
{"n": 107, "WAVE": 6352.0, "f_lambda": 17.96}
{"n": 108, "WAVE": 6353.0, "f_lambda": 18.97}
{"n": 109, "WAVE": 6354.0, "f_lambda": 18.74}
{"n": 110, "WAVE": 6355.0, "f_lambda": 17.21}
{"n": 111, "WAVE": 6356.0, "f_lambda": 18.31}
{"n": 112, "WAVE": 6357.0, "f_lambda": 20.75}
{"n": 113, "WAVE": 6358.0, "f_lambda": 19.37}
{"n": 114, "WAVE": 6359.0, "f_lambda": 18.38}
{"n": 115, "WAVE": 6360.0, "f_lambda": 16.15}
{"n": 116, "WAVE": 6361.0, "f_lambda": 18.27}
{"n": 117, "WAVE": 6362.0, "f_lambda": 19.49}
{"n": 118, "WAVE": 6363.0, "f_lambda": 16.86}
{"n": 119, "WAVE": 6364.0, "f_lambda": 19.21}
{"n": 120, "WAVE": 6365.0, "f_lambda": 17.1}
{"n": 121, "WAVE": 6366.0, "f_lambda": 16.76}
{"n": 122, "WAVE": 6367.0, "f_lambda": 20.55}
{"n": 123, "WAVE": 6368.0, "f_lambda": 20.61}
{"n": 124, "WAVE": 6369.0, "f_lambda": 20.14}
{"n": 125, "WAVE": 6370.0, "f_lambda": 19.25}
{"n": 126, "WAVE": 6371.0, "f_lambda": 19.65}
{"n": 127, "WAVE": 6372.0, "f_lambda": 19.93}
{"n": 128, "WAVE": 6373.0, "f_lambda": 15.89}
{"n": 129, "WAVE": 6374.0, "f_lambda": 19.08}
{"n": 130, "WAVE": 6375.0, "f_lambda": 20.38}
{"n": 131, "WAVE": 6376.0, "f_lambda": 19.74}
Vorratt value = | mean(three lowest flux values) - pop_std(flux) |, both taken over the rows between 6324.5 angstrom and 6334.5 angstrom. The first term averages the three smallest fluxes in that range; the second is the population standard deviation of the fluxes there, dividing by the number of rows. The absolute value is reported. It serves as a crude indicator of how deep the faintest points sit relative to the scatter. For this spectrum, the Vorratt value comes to 15.9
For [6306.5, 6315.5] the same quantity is 16.3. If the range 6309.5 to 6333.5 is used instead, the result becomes 14.6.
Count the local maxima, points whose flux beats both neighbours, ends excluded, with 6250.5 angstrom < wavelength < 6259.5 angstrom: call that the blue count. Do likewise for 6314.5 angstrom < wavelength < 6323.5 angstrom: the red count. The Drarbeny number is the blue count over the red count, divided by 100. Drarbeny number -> 0.010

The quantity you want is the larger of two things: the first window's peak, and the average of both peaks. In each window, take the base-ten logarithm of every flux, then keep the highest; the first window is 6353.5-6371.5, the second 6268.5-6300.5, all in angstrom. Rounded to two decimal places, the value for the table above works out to 1.32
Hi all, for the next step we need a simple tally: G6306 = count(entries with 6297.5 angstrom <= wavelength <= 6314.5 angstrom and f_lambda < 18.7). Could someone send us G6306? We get 11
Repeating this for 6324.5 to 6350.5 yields 21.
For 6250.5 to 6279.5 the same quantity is 23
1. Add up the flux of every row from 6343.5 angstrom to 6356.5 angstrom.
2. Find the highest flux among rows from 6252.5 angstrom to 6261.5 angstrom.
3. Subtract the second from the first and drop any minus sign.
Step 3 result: 209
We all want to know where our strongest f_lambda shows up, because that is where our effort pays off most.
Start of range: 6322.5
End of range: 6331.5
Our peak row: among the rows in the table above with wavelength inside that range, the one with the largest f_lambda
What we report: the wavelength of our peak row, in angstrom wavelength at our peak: 6329.0 angstrom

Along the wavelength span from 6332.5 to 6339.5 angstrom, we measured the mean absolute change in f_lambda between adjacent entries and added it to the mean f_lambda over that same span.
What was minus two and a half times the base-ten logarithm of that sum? -3.18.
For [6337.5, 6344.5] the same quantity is -3.20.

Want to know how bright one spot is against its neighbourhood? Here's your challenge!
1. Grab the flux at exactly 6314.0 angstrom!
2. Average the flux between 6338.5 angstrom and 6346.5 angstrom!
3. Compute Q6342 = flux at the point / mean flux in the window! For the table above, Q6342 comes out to 1.144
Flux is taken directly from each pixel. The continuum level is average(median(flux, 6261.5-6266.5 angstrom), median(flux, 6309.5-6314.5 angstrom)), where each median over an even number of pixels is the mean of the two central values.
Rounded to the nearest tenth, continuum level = 18.5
